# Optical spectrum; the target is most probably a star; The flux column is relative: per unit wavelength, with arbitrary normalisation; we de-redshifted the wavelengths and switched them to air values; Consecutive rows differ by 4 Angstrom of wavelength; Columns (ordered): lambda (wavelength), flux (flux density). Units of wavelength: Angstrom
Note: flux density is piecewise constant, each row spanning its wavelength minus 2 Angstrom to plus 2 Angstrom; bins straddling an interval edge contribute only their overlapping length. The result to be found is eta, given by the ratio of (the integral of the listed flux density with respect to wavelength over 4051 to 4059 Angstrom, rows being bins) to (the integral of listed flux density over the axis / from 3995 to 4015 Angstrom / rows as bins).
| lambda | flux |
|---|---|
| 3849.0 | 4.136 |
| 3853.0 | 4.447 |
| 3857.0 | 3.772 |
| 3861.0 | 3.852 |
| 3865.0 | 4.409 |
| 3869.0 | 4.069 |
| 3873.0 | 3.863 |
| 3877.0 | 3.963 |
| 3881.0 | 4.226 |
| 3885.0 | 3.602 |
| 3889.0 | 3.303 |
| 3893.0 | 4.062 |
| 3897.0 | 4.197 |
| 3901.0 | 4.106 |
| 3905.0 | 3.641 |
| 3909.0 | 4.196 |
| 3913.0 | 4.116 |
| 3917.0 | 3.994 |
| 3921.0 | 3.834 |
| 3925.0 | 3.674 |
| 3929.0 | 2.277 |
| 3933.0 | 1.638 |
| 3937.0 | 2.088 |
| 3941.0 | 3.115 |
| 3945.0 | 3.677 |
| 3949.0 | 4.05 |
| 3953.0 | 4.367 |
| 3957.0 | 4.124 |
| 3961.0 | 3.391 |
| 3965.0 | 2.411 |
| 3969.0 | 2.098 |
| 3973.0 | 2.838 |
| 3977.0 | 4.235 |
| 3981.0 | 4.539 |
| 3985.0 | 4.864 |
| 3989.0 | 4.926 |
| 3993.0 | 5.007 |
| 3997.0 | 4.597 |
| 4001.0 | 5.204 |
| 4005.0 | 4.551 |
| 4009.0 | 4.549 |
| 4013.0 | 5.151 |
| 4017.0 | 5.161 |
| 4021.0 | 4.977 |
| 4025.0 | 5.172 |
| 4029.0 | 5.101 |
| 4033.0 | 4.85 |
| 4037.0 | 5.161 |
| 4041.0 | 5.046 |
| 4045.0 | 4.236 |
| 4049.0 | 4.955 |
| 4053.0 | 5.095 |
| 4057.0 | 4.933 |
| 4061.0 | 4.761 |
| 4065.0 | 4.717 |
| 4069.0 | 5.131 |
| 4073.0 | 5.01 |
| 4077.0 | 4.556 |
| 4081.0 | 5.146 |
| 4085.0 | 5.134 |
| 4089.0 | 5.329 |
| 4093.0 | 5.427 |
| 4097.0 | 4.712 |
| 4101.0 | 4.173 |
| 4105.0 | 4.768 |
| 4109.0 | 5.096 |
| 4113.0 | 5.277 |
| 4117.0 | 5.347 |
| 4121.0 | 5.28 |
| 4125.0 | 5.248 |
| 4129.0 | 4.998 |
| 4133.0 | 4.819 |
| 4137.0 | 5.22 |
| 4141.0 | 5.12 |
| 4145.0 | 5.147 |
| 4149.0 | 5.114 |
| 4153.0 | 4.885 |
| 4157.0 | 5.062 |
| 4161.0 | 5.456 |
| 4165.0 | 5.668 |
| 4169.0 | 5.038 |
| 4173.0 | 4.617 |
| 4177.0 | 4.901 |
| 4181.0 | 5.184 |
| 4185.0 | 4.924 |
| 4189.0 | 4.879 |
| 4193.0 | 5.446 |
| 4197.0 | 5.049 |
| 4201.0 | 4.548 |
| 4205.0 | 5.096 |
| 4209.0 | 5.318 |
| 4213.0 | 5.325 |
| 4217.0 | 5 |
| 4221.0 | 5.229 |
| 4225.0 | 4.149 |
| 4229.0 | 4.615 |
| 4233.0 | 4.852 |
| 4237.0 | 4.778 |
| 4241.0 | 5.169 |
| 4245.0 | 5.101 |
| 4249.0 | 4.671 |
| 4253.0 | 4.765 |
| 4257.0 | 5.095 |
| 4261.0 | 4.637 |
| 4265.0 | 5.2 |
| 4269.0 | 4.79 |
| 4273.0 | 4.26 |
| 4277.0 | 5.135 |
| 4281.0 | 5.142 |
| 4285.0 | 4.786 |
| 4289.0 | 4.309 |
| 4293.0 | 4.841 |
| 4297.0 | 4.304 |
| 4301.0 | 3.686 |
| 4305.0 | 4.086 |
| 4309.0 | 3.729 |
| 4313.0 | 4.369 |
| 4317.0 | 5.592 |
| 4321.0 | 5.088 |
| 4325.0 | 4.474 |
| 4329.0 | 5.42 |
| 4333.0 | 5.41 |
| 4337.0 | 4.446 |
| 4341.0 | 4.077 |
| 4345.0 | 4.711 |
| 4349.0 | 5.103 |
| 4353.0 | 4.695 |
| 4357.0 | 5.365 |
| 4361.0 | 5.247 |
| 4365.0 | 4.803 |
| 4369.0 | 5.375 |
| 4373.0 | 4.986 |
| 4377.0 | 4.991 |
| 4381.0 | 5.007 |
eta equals 0.4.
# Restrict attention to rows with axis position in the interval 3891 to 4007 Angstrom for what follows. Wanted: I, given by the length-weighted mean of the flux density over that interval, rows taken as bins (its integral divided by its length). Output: 3.8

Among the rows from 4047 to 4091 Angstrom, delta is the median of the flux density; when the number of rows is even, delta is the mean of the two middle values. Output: 5.0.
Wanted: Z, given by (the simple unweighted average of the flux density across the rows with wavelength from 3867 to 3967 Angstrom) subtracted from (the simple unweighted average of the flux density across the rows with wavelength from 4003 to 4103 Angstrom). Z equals 1.3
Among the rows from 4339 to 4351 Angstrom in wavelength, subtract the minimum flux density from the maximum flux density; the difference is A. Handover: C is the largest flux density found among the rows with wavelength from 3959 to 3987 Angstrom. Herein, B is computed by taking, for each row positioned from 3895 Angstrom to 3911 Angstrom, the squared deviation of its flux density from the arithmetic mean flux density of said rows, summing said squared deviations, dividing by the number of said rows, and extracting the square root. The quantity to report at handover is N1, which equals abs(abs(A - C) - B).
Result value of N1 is 3.6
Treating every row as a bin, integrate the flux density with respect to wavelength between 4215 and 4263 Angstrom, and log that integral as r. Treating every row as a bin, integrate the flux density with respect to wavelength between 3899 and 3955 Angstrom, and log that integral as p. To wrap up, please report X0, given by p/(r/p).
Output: 164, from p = 195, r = 232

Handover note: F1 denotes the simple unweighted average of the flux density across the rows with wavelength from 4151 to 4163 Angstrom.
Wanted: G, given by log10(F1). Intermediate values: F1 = 5.1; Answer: 0.71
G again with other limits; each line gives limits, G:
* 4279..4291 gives 0.68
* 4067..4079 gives 0.69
